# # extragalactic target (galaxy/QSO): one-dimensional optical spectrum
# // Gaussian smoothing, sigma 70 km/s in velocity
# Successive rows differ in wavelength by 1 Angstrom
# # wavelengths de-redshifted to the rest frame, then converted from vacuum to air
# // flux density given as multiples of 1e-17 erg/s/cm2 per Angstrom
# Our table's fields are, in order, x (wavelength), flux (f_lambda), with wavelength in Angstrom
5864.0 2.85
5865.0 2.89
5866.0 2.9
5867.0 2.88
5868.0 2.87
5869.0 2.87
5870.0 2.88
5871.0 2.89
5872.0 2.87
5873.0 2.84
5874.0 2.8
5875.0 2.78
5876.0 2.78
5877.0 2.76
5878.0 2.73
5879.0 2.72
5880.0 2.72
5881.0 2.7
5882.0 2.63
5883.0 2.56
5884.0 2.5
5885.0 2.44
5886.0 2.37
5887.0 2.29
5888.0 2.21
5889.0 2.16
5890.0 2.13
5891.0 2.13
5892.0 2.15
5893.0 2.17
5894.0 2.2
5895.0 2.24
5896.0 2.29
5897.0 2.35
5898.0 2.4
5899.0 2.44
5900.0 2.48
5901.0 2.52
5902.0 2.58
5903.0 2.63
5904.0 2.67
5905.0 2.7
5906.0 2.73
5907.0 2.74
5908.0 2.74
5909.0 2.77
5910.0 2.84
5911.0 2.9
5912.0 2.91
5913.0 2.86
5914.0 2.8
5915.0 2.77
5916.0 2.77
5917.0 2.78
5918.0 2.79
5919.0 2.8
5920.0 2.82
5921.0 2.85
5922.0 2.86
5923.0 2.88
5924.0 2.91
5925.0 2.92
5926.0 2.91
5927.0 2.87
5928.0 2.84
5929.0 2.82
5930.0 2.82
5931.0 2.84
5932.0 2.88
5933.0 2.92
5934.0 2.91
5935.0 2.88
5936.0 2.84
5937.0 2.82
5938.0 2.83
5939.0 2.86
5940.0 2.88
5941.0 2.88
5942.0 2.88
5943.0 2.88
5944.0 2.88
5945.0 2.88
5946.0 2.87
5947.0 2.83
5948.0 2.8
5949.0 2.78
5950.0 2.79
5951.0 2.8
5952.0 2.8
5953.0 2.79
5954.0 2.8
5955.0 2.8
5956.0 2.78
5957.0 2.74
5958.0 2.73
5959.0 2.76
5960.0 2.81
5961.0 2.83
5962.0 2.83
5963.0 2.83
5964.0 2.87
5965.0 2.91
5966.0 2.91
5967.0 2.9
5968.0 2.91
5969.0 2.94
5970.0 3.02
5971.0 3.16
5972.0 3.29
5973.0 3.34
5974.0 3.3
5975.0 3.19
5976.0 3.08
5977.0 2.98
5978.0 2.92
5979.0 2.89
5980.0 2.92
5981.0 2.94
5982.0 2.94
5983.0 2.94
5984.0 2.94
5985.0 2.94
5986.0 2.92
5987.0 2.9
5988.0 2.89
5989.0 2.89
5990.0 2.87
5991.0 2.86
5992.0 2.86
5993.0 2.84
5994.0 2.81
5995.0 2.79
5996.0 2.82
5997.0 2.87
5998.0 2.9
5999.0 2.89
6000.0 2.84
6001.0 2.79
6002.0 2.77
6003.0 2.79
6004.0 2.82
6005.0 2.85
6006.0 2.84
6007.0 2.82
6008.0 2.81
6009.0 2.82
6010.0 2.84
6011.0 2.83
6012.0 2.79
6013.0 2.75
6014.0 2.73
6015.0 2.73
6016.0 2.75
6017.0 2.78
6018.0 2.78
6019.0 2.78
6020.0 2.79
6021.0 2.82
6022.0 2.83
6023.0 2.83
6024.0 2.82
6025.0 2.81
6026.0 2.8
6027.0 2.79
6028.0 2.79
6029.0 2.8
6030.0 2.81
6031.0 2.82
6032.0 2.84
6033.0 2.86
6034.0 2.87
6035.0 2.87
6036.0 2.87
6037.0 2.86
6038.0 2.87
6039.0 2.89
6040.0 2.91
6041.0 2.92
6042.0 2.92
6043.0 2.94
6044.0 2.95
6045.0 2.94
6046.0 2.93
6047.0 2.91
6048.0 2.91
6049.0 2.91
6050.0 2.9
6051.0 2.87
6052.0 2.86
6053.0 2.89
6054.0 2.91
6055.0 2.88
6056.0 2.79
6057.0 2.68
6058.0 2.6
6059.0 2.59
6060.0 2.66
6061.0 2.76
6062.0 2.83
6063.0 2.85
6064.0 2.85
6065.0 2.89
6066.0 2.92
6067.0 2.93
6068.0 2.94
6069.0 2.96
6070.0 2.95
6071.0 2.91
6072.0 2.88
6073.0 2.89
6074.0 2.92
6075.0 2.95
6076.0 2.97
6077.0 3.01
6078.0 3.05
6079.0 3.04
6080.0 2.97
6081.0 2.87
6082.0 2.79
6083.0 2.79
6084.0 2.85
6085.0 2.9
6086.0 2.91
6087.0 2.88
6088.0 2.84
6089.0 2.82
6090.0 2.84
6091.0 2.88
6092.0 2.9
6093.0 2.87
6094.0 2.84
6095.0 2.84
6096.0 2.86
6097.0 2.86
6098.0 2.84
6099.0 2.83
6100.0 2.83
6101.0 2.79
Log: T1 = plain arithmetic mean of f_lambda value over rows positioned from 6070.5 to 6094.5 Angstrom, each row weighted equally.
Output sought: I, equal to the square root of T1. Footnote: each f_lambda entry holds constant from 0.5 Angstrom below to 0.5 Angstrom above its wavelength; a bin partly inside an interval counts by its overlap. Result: 1.70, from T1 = 2.90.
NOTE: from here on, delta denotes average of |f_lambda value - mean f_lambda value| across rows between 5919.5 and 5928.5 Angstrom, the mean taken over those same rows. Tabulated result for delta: 0.028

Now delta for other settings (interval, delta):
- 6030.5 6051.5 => 0.030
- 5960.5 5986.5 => 0.114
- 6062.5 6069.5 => 0.036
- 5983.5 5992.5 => 0.025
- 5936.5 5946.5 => 0.018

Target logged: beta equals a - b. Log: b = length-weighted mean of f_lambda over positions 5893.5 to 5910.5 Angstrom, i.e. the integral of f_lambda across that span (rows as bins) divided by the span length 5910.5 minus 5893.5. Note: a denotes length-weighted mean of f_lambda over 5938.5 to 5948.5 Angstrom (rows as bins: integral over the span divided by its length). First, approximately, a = 2.86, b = 2.55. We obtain 0.32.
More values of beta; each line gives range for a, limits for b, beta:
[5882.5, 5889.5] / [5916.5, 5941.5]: -0.49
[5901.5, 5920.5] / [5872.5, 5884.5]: 0.06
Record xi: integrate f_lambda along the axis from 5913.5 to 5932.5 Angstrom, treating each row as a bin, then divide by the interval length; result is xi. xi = 2.84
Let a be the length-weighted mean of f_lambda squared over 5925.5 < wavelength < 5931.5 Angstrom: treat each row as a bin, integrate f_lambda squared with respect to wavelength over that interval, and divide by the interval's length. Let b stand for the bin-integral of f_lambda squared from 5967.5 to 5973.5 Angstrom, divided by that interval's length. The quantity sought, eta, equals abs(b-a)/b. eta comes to 0.162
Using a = 8.12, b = 9.7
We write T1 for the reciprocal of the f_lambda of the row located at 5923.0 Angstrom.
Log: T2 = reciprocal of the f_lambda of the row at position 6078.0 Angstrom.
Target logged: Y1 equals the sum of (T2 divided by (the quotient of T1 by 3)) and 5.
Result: 7.83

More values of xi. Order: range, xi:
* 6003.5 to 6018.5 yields 2.80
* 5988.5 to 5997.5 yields 2.85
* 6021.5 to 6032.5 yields 2.81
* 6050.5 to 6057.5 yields 2.84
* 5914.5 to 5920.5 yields 2.79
